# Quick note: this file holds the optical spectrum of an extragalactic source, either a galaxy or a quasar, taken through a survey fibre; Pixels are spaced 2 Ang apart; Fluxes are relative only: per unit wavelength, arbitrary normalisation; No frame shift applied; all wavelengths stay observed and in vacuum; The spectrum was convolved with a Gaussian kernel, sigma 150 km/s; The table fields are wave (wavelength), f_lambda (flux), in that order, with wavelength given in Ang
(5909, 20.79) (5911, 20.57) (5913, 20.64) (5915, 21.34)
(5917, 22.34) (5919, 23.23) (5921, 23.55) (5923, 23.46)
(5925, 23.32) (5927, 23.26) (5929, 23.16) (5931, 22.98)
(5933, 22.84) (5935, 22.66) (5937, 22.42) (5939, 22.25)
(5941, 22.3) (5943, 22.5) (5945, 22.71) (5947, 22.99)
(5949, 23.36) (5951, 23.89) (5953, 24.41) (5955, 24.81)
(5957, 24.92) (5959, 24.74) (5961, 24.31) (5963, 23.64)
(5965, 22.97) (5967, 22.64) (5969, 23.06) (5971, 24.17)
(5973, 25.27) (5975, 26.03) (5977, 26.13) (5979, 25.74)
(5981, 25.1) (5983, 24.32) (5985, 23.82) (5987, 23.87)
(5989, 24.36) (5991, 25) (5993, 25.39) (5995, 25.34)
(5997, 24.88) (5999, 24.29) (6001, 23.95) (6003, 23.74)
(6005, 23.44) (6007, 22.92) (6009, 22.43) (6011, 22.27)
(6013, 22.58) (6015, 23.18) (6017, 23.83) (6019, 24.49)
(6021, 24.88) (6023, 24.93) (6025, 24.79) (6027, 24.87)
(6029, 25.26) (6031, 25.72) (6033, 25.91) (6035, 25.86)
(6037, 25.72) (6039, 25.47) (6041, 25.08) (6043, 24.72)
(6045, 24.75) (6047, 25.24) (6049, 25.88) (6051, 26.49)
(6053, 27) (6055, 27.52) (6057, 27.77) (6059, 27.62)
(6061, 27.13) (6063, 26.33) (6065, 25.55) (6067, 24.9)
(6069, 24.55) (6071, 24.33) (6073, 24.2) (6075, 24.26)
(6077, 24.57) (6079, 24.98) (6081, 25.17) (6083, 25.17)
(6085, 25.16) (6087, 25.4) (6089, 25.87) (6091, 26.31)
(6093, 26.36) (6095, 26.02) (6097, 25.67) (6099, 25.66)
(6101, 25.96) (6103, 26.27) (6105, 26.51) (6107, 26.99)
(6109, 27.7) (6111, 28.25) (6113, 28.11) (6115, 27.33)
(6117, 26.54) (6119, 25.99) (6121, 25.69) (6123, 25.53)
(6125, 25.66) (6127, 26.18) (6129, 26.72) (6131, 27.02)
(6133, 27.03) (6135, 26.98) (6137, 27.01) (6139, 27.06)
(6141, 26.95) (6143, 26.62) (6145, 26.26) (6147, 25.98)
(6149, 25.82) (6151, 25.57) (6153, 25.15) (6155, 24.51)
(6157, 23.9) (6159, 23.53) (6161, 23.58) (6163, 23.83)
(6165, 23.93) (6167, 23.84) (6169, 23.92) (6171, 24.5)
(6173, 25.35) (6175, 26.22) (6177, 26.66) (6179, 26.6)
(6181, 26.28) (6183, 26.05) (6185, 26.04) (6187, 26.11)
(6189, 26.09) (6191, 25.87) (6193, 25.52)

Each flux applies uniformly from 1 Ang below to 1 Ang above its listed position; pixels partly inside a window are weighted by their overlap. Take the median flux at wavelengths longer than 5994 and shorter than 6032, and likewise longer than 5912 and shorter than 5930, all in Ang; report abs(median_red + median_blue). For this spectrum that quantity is 47.5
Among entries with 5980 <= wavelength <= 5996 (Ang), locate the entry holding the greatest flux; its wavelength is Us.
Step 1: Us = 5993 Ang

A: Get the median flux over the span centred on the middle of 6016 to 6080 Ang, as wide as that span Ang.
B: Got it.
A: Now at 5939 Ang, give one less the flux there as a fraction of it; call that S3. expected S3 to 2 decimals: 0.12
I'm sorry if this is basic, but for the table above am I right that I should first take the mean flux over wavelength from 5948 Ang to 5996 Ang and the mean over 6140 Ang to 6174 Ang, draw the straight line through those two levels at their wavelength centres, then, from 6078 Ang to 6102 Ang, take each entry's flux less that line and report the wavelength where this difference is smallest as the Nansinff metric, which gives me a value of 6079 Ang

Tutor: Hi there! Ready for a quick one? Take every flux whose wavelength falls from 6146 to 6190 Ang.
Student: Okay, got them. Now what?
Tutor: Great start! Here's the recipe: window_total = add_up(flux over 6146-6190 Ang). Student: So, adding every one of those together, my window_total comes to 553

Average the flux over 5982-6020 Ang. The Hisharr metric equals 23.9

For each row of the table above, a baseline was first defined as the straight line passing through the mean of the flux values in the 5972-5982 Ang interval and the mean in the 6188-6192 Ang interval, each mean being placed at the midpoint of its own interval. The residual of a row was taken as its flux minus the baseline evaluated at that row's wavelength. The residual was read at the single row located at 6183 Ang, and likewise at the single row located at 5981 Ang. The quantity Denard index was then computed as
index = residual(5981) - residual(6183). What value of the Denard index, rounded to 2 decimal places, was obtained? -0.64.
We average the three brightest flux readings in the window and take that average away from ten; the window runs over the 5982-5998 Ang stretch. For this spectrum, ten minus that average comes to -15.2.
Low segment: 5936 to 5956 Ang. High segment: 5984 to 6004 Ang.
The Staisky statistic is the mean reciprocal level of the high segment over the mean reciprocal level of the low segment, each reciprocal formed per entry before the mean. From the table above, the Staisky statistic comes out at 0.946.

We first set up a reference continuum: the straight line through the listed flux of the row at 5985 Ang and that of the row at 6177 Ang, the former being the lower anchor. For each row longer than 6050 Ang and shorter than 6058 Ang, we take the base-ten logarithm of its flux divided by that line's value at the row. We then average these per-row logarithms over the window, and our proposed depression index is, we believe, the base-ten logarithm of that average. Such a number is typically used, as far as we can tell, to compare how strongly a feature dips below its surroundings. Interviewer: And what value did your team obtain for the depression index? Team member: -1.4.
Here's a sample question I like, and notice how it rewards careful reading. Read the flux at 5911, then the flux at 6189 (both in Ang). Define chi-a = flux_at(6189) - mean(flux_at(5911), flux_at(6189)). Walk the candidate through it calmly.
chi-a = 2.8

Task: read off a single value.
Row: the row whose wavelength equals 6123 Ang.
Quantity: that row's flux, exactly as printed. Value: 25.53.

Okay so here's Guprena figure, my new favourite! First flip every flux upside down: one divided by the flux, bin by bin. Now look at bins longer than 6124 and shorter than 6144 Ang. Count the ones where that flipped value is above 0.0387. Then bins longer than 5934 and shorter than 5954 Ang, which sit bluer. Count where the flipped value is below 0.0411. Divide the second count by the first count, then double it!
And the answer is 2.0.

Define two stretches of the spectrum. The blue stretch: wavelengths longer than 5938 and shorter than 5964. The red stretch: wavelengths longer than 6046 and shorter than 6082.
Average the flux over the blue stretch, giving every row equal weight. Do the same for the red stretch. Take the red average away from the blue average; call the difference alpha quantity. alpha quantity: -2.1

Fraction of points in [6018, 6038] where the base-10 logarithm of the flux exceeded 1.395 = 0.80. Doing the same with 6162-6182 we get 0.50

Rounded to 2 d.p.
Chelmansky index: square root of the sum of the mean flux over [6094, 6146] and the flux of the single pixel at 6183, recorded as 7.26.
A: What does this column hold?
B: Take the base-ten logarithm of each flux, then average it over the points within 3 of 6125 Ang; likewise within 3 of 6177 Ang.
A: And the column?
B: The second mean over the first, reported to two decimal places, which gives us 1.01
